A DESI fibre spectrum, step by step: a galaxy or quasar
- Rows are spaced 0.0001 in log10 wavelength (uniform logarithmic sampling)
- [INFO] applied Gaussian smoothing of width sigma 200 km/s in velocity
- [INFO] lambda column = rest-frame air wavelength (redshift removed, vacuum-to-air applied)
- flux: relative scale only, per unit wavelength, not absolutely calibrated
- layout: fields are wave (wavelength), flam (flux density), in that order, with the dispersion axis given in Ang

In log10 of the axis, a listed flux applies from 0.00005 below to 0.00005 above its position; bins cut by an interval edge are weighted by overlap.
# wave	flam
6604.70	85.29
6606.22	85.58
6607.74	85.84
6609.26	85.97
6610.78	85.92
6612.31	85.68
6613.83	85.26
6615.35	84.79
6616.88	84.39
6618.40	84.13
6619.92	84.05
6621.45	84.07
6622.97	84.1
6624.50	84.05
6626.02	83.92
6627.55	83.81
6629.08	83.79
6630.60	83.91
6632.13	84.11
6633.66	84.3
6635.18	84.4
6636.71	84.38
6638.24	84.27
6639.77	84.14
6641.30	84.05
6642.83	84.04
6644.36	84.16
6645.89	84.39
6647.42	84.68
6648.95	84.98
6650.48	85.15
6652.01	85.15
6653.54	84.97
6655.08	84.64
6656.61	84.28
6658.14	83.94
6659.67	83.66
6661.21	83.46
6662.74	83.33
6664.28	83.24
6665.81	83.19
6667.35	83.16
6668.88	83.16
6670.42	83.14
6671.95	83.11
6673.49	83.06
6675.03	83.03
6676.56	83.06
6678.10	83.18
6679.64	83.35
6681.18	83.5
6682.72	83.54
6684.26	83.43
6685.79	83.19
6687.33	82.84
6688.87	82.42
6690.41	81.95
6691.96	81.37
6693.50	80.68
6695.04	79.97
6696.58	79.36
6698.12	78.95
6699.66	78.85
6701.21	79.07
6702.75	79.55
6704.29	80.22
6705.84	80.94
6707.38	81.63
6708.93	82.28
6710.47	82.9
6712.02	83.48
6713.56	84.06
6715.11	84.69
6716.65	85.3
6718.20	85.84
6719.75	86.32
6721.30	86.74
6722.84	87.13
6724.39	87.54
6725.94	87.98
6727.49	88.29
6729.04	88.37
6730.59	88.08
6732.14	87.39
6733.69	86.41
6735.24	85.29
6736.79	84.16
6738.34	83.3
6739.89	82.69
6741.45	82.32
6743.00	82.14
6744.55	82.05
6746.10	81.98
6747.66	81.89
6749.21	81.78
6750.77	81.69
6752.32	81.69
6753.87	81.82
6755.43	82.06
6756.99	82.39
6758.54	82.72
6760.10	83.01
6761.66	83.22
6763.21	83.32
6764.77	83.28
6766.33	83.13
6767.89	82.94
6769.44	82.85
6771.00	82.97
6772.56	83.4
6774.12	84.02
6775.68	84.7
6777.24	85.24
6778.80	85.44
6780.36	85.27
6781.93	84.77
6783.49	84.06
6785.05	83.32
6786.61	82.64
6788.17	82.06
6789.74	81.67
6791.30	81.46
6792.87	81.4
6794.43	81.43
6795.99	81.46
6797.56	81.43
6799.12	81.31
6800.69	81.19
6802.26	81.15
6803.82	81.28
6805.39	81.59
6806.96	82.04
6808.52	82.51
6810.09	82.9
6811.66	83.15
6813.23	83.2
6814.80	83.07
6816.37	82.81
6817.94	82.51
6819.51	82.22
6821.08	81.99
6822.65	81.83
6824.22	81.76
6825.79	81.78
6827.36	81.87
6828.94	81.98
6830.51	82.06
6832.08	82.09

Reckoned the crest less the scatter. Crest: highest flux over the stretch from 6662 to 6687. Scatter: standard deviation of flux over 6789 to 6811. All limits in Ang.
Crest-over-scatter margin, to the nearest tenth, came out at 83.0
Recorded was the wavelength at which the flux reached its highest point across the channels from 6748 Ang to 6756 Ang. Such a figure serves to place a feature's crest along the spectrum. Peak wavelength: 6755.43 Ang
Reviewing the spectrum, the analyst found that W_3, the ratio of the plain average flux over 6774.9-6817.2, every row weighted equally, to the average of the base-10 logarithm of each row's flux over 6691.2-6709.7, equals 43.4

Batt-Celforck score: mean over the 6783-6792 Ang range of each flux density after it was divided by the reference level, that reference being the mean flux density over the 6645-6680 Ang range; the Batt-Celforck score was 0.98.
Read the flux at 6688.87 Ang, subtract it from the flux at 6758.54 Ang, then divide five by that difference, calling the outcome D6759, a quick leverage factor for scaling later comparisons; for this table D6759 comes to 16.7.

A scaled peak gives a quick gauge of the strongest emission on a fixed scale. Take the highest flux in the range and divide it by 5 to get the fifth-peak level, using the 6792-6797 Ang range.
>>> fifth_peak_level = 16.3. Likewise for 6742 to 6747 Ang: 16.4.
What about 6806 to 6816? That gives 16.6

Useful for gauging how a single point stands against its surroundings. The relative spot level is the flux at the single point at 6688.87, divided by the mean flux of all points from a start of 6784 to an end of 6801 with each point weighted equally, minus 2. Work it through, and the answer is -0.99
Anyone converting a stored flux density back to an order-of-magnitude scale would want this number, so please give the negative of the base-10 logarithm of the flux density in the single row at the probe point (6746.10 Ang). -1.914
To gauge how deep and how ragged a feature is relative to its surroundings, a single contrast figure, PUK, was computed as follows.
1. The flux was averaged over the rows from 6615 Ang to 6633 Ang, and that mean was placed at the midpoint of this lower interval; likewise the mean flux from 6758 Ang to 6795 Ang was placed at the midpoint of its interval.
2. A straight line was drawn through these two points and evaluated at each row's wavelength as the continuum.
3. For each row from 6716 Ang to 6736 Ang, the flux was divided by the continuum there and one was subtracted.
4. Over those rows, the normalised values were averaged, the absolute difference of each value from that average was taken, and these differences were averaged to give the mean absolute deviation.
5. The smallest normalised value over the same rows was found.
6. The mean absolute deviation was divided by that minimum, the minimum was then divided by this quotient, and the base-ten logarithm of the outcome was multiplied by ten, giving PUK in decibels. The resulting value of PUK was -14.2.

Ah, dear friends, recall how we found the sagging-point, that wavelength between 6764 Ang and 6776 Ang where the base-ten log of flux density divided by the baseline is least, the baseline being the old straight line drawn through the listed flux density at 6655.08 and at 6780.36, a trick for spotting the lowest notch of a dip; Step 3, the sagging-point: 6769.44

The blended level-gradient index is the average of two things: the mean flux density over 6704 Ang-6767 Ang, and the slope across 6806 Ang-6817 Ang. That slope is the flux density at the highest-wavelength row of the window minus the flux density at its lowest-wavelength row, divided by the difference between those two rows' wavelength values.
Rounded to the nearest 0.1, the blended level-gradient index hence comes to 42.0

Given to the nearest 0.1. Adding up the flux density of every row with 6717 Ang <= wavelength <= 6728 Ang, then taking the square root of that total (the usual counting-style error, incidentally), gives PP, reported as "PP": 24.7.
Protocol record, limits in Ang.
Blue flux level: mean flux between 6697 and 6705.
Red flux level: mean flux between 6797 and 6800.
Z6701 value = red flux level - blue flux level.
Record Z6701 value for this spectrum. 2.0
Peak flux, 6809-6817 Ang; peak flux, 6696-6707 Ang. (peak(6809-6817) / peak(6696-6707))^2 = 1.06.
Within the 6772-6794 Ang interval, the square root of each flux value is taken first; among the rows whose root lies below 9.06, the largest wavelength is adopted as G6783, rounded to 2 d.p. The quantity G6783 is 6792.87 Ang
